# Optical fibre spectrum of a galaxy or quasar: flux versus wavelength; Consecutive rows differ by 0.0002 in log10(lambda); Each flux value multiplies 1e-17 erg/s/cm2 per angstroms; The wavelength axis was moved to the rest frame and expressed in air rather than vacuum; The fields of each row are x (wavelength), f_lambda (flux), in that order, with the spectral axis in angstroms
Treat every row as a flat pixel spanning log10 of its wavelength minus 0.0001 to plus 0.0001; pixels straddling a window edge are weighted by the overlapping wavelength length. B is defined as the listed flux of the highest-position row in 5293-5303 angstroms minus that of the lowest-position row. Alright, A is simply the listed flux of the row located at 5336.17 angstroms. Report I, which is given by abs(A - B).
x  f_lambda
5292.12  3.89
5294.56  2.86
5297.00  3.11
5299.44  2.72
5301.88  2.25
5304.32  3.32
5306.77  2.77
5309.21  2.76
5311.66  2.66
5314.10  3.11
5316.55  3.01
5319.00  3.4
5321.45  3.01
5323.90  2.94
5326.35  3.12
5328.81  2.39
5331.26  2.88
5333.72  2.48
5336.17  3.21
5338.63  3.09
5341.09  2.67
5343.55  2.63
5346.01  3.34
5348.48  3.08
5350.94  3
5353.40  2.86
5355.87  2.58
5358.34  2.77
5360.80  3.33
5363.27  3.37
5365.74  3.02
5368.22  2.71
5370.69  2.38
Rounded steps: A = 3.21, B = -0.6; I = 3.8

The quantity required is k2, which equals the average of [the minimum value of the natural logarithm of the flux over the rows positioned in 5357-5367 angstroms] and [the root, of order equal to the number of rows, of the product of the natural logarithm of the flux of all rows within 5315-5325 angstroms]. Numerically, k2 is 1.07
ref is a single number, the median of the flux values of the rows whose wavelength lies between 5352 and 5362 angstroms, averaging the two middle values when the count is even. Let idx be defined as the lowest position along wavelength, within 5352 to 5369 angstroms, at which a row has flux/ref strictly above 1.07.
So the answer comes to 5360.80 angstroms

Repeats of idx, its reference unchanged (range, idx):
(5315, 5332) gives 5319.00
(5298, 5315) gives 5304.32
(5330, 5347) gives 5336.17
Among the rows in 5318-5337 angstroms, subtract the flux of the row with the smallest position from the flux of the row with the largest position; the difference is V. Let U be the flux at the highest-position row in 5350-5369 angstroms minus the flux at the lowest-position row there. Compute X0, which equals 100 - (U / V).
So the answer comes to 98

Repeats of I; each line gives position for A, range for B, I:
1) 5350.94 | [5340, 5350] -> 2.6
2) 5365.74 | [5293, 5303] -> 3.6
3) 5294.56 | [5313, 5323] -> 3.0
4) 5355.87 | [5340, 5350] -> 2.2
